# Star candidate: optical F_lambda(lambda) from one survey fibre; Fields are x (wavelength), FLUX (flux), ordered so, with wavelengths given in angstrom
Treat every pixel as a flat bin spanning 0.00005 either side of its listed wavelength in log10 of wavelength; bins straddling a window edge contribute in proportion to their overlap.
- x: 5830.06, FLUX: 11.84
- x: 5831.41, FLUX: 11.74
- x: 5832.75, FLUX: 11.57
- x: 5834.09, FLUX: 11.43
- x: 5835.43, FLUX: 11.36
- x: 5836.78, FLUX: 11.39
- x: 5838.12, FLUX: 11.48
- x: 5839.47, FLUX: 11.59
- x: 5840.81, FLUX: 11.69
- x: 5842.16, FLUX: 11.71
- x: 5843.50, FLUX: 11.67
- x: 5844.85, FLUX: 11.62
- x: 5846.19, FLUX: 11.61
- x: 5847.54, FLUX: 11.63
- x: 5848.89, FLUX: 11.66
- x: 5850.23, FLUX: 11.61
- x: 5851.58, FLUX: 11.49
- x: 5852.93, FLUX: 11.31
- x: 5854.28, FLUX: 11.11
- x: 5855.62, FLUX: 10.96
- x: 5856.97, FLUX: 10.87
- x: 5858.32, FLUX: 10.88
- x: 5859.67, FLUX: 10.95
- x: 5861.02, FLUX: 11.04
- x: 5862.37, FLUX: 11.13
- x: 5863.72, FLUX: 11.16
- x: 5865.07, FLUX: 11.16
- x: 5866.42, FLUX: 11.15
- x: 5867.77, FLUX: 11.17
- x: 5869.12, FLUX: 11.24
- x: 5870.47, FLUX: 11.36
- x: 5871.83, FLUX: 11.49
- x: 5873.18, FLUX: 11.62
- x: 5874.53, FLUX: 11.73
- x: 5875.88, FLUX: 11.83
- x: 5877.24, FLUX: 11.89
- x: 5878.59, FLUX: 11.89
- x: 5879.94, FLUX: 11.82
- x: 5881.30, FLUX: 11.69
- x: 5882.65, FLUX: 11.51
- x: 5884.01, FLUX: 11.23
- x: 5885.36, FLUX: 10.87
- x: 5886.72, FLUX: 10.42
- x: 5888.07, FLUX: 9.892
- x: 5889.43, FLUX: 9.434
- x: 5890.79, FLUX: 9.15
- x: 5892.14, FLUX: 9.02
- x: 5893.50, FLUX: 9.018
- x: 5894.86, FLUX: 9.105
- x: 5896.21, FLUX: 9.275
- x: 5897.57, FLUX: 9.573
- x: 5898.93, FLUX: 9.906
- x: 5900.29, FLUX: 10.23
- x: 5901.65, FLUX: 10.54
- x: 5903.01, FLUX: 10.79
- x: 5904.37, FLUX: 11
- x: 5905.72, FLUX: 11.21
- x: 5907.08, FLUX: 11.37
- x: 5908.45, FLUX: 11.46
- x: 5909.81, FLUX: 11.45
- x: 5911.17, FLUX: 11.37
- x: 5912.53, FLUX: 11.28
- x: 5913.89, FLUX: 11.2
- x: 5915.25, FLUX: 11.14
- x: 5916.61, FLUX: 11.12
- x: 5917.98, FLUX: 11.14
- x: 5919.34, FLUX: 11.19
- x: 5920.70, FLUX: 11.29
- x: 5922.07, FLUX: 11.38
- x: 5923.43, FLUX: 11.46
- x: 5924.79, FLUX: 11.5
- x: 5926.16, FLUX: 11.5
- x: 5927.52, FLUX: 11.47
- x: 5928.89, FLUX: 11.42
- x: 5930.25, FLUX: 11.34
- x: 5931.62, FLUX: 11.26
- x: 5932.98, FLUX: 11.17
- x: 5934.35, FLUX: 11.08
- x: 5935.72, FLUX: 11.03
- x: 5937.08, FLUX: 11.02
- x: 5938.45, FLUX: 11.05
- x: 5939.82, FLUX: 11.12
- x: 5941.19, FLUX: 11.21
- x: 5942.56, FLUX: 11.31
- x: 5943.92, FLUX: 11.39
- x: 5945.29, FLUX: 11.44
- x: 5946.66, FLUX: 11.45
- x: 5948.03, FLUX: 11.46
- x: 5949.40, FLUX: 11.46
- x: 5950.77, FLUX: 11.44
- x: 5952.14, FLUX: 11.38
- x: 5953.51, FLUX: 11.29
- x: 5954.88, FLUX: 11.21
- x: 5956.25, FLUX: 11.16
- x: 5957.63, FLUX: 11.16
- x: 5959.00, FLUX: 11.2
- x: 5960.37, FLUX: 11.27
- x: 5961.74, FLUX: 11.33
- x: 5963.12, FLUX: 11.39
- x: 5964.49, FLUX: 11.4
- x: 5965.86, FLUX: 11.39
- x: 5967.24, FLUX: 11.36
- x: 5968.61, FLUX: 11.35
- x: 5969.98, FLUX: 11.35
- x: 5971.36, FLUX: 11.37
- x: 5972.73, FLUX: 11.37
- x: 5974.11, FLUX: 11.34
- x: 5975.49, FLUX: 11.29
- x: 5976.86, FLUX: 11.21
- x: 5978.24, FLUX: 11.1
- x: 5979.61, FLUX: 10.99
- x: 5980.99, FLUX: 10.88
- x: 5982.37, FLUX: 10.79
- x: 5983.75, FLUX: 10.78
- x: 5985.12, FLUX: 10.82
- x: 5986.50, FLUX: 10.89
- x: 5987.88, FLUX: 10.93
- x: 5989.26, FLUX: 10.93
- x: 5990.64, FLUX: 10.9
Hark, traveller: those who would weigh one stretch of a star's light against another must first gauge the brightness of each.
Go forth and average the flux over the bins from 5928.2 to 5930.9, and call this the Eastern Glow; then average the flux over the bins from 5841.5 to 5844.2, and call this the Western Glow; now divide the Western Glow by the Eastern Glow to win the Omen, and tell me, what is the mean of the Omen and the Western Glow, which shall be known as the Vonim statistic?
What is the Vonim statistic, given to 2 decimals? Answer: 6.36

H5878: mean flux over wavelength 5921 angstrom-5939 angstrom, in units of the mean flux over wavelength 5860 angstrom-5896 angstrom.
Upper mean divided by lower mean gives 1.04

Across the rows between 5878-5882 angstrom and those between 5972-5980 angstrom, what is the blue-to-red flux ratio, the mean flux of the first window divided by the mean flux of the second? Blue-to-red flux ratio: 1.05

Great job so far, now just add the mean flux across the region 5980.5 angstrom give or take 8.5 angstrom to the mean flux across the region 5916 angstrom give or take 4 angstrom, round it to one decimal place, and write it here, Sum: 22.2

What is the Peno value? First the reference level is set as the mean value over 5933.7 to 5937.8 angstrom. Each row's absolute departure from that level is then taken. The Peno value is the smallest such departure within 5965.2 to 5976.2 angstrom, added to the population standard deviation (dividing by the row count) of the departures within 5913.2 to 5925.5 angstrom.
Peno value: 0.38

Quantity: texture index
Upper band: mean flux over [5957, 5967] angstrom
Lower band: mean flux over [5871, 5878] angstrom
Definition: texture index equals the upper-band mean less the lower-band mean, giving -0.4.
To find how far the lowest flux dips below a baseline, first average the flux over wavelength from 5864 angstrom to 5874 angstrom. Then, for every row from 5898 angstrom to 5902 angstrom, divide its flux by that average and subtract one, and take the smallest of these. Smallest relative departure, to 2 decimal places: -0.12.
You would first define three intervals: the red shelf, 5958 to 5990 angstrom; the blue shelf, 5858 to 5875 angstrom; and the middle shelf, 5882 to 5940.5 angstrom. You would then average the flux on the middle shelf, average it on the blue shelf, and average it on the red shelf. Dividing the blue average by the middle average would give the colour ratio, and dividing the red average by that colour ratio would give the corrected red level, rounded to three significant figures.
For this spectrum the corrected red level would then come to 10.7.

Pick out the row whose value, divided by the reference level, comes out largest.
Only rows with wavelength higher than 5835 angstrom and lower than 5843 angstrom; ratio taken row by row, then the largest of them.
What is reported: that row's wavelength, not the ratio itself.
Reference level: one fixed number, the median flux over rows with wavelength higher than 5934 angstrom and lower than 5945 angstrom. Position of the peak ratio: 5842.16 angstrom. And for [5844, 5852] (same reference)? 5848.89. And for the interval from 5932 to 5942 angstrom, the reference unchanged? 5941.19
